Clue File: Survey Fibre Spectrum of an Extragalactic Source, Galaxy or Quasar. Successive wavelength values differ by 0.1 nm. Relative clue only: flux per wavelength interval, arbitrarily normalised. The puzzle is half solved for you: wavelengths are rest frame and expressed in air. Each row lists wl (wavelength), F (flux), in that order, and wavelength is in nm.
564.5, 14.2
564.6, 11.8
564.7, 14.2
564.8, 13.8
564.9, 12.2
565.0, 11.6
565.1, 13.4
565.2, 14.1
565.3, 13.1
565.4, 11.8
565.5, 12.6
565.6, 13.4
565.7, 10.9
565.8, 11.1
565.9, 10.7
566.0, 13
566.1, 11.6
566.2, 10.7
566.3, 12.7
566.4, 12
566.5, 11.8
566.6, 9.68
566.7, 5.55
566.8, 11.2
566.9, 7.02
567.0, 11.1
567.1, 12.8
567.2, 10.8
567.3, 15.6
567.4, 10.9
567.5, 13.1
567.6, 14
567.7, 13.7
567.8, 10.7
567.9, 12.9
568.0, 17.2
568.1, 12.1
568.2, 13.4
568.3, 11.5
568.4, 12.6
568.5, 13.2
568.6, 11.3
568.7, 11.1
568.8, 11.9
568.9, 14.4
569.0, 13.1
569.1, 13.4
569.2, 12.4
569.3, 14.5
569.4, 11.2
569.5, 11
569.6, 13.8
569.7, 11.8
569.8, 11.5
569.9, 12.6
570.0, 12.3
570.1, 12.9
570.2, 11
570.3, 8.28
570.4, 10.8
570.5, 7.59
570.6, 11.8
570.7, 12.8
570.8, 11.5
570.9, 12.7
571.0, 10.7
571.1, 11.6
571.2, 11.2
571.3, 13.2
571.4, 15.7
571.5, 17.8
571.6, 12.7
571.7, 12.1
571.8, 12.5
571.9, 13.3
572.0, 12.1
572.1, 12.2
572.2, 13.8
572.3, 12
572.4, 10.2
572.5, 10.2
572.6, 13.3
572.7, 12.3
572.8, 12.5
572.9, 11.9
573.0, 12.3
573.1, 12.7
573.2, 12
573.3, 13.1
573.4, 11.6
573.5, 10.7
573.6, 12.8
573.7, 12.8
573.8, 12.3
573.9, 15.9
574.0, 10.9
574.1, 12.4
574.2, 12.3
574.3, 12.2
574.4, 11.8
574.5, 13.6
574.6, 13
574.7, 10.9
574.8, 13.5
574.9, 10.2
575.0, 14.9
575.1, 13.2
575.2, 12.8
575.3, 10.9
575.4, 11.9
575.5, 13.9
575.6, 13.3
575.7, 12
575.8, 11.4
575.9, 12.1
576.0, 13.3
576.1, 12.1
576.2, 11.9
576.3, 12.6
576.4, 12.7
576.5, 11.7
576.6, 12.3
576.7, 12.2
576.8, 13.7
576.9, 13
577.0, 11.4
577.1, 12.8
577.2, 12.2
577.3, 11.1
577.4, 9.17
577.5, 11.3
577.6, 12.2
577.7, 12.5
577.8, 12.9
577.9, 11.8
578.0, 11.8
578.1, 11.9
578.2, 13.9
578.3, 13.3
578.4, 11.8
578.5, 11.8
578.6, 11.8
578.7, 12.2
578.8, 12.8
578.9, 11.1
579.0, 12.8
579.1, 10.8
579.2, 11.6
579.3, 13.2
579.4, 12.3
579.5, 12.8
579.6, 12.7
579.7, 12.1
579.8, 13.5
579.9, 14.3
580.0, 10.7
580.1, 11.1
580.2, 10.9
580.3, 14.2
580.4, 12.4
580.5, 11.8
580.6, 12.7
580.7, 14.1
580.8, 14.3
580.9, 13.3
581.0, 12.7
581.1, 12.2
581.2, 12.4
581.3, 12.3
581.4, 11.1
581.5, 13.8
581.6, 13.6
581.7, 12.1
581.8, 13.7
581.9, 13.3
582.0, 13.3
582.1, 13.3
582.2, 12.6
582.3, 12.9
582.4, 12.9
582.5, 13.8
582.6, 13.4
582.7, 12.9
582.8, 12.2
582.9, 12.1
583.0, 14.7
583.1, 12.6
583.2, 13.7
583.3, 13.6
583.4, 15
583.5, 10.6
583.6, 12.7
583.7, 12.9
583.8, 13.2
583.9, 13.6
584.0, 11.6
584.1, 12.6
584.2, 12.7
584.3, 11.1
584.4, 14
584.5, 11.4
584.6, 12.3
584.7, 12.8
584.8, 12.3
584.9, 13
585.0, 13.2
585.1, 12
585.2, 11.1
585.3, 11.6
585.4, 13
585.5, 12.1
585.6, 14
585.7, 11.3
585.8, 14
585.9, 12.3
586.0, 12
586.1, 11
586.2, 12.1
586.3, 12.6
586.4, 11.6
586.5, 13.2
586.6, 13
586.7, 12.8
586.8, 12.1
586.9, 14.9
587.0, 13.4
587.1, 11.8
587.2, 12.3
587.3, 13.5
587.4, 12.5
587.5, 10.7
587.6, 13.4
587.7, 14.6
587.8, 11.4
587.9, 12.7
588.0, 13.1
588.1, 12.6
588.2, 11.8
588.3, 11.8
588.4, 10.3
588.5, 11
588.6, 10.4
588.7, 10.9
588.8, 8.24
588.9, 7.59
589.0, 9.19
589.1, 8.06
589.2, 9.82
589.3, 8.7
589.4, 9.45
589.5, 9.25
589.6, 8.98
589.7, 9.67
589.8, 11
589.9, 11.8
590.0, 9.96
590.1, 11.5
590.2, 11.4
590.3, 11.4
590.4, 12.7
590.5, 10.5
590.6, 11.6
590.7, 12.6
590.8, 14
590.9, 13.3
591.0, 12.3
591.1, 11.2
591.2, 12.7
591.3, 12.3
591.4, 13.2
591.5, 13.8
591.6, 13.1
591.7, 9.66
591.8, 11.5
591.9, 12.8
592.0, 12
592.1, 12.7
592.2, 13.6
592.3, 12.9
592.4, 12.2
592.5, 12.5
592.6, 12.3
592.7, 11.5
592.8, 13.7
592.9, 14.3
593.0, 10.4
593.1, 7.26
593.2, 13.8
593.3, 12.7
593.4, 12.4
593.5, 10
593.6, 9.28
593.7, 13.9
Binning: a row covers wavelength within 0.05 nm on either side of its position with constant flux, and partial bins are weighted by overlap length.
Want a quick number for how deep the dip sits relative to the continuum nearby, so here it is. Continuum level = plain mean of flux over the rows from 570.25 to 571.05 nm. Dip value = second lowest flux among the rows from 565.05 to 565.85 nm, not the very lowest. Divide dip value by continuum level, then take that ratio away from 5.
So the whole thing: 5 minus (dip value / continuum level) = 3.97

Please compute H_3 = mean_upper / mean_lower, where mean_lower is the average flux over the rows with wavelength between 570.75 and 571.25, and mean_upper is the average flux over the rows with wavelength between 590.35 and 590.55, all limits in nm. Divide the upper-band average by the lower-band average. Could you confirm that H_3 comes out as 1.01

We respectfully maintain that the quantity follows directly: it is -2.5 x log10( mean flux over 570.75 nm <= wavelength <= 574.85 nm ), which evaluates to -2.74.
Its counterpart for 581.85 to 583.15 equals -2.79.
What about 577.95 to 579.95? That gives -2.74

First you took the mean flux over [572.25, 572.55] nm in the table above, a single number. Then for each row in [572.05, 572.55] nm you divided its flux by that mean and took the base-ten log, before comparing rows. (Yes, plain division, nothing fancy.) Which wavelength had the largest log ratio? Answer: 572.2 nm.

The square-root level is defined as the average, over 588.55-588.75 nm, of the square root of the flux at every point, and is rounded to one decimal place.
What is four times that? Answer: 13.1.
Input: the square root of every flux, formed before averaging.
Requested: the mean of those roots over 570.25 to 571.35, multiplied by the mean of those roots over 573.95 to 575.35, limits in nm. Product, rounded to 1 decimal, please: 11.6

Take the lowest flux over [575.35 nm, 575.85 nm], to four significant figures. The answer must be 11.40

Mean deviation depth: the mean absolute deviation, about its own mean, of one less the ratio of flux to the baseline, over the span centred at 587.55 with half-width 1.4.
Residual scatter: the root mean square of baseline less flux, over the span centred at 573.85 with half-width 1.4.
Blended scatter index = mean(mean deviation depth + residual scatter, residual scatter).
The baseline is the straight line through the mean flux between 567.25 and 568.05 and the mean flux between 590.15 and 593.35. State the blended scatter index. 1.5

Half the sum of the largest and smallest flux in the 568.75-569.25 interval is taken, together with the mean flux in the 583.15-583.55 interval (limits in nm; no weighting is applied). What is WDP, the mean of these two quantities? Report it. 13.2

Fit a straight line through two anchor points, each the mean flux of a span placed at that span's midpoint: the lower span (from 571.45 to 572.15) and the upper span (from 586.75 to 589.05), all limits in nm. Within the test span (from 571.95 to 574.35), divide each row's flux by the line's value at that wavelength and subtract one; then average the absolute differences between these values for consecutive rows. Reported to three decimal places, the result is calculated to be 0.093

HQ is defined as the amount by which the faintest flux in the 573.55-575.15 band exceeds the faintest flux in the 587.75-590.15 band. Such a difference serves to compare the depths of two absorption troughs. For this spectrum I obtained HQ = 3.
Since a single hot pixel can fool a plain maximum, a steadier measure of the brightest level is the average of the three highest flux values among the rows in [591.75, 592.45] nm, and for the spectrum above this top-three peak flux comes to 13.1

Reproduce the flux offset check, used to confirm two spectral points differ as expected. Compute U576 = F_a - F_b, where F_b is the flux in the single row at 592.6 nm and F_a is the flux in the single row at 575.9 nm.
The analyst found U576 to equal 0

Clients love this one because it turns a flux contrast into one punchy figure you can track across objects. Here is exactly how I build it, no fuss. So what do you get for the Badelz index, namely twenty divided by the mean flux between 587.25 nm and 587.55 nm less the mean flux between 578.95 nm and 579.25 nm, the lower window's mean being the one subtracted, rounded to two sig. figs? 40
